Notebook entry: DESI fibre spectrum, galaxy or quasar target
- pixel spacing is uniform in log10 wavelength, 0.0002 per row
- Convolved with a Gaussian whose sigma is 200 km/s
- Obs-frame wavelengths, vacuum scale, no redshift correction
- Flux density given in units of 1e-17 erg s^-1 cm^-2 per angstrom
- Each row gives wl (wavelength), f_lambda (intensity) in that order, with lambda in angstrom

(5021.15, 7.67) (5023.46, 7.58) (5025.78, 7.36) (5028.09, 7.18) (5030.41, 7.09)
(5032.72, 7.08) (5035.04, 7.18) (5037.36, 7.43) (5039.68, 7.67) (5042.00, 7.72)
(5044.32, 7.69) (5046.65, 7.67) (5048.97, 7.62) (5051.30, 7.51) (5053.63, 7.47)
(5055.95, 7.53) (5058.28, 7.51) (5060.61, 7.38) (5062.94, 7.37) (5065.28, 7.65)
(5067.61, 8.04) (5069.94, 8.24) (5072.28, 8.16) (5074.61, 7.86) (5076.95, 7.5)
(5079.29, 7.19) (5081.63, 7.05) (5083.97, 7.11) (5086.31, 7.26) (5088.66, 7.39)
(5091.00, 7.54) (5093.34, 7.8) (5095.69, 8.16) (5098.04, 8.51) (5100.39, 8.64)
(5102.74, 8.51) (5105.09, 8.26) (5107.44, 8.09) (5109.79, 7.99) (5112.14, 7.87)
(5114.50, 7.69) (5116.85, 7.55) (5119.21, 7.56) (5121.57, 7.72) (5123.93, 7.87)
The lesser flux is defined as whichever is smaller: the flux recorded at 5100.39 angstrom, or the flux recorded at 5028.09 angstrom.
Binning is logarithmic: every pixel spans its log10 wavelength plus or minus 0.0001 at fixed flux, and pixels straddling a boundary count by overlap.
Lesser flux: 7.18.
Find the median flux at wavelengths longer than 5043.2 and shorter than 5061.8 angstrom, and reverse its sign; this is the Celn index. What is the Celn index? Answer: -7.5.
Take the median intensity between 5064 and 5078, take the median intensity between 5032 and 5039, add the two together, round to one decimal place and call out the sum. 15.1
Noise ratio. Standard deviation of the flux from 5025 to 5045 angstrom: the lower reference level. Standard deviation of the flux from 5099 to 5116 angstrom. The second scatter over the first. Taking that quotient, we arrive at 1.3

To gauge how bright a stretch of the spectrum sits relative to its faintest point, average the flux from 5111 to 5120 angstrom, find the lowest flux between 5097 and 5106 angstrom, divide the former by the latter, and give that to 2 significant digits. 0.93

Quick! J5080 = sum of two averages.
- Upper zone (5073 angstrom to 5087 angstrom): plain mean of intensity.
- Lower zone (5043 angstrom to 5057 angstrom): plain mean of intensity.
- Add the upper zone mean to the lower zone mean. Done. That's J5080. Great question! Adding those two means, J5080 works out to 14.9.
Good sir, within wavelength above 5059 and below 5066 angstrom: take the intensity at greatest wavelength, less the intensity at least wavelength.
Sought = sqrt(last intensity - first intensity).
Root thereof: 0.52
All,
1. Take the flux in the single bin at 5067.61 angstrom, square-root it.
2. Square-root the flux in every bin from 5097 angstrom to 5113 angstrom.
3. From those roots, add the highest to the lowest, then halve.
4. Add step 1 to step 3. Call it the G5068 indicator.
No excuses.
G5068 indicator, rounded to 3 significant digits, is 5.71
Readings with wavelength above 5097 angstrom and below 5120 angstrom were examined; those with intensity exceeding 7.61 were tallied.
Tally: 8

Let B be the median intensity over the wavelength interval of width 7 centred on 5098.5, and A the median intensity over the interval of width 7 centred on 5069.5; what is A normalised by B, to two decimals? 0.96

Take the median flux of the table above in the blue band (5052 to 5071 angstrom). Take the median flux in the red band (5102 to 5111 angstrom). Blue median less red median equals -0.7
